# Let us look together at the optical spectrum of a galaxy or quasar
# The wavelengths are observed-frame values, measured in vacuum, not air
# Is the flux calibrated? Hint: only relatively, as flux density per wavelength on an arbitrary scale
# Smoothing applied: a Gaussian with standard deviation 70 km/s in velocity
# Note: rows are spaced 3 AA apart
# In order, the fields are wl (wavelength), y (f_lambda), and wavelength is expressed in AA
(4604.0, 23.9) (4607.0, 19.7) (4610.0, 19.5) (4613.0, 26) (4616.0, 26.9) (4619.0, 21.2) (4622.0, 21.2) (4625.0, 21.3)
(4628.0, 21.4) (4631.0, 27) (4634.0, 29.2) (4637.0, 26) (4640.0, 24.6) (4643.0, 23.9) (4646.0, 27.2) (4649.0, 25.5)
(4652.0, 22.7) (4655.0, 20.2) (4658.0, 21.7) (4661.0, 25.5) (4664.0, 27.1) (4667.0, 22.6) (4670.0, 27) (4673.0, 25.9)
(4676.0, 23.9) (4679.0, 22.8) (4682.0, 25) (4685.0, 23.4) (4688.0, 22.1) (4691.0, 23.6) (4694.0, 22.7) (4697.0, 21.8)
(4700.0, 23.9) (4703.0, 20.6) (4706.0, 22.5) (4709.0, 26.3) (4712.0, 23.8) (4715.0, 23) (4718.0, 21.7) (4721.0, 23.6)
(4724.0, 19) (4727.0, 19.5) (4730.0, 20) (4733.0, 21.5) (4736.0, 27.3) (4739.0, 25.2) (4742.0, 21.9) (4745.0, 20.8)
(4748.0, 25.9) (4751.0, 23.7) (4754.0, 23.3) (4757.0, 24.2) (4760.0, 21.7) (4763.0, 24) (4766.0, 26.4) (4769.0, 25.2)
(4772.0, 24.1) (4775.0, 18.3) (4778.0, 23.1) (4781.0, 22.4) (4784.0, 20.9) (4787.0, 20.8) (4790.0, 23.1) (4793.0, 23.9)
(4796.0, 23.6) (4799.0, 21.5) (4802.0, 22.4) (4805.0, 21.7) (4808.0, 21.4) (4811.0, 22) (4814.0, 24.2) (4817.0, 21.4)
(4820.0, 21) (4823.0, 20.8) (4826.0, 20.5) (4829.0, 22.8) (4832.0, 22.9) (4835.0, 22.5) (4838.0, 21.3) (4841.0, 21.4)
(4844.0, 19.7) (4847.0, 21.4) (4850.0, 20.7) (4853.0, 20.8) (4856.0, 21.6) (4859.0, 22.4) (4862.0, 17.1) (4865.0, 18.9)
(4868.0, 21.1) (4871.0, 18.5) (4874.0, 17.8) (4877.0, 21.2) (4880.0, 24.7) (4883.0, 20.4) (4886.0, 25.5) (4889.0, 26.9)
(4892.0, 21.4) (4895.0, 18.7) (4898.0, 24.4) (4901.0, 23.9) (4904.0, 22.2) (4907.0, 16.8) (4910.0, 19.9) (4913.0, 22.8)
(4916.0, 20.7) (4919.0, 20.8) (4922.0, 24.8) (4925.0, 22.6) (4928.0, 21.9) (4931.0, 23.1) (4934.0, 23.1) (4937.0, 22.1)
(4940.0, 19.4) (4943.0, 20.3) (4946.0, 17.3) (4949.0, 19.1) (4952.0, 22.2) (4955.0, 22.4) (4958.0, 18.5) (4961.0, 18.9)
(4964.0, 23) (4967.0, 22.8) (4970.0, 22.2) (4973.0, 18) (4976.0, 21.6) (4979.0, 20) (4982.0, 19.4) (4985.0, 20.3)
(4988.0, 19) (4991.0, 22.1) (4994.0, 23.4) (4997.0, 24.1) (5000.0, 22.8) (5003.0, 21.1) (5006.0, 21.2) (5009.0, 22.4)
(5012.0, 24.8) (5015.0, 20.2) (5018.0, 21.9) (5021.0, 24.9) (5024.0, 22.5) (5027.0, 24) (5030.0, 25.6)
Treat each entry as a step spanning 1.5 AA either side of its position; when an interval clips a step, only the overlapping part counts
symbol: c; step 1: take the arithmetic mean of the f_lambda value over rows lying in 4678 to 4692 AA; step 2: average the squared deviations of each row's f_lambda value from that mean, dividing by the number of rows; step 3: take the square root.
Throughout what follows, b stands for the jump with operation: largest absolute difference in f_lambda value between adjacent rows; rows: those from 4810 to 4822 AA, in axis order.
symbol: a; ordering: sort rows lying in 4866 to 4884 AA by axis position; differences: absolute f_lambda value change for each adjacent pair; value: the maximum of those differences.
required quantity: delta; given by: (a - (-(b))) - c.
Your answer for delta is 6.1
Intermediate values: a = 4.3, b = 2.8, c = 1.0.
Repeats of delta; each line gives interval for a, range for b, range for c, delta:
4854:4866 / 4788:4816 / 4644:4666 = 5.0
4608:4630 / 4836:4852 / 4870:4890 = 4.9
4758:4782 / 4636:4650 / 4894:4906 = 6.9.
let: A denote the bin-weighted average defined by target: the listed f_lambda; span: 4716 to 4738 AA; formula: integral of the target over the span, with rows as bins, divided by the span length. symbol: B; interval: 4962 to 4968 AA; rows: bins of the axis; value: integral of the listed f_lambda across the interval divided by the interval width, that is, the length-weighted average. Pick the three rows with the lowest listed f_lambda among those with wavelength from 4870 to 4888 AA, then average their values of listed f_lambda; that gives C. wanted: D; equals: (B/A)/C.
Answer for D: 0.0545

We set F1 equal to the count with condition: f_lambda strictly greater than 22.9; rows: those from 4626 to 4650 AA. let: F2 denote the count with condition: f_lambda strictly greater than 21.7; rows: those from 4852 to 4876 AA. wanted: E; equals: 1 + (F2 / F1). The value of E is 1.1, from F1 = 7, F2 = 1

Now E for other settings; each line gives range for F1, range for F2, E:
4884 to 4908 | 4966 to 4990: 1.5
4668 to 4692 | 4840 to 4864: 1.2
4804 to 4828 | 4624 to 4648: 7.0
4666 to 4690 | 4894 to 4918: 1.8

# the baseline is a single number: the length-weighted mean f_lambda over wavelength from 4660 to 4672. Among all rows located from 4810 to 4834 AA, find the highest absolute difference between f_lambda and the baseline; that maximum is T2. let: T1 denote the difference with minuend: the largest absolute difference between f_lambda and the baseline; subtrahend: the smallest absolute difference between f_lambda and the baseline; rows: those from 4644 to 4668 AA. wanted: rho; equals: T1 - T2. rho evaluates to 0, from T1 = 5.3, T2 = 5.1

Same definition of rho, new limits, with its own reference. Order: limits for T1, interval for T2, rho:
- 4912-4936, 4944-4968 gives -4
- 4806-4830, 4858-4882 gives -5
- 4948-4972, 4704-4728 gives -2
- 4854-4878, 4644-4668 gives 0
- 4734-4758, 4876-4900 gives -2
